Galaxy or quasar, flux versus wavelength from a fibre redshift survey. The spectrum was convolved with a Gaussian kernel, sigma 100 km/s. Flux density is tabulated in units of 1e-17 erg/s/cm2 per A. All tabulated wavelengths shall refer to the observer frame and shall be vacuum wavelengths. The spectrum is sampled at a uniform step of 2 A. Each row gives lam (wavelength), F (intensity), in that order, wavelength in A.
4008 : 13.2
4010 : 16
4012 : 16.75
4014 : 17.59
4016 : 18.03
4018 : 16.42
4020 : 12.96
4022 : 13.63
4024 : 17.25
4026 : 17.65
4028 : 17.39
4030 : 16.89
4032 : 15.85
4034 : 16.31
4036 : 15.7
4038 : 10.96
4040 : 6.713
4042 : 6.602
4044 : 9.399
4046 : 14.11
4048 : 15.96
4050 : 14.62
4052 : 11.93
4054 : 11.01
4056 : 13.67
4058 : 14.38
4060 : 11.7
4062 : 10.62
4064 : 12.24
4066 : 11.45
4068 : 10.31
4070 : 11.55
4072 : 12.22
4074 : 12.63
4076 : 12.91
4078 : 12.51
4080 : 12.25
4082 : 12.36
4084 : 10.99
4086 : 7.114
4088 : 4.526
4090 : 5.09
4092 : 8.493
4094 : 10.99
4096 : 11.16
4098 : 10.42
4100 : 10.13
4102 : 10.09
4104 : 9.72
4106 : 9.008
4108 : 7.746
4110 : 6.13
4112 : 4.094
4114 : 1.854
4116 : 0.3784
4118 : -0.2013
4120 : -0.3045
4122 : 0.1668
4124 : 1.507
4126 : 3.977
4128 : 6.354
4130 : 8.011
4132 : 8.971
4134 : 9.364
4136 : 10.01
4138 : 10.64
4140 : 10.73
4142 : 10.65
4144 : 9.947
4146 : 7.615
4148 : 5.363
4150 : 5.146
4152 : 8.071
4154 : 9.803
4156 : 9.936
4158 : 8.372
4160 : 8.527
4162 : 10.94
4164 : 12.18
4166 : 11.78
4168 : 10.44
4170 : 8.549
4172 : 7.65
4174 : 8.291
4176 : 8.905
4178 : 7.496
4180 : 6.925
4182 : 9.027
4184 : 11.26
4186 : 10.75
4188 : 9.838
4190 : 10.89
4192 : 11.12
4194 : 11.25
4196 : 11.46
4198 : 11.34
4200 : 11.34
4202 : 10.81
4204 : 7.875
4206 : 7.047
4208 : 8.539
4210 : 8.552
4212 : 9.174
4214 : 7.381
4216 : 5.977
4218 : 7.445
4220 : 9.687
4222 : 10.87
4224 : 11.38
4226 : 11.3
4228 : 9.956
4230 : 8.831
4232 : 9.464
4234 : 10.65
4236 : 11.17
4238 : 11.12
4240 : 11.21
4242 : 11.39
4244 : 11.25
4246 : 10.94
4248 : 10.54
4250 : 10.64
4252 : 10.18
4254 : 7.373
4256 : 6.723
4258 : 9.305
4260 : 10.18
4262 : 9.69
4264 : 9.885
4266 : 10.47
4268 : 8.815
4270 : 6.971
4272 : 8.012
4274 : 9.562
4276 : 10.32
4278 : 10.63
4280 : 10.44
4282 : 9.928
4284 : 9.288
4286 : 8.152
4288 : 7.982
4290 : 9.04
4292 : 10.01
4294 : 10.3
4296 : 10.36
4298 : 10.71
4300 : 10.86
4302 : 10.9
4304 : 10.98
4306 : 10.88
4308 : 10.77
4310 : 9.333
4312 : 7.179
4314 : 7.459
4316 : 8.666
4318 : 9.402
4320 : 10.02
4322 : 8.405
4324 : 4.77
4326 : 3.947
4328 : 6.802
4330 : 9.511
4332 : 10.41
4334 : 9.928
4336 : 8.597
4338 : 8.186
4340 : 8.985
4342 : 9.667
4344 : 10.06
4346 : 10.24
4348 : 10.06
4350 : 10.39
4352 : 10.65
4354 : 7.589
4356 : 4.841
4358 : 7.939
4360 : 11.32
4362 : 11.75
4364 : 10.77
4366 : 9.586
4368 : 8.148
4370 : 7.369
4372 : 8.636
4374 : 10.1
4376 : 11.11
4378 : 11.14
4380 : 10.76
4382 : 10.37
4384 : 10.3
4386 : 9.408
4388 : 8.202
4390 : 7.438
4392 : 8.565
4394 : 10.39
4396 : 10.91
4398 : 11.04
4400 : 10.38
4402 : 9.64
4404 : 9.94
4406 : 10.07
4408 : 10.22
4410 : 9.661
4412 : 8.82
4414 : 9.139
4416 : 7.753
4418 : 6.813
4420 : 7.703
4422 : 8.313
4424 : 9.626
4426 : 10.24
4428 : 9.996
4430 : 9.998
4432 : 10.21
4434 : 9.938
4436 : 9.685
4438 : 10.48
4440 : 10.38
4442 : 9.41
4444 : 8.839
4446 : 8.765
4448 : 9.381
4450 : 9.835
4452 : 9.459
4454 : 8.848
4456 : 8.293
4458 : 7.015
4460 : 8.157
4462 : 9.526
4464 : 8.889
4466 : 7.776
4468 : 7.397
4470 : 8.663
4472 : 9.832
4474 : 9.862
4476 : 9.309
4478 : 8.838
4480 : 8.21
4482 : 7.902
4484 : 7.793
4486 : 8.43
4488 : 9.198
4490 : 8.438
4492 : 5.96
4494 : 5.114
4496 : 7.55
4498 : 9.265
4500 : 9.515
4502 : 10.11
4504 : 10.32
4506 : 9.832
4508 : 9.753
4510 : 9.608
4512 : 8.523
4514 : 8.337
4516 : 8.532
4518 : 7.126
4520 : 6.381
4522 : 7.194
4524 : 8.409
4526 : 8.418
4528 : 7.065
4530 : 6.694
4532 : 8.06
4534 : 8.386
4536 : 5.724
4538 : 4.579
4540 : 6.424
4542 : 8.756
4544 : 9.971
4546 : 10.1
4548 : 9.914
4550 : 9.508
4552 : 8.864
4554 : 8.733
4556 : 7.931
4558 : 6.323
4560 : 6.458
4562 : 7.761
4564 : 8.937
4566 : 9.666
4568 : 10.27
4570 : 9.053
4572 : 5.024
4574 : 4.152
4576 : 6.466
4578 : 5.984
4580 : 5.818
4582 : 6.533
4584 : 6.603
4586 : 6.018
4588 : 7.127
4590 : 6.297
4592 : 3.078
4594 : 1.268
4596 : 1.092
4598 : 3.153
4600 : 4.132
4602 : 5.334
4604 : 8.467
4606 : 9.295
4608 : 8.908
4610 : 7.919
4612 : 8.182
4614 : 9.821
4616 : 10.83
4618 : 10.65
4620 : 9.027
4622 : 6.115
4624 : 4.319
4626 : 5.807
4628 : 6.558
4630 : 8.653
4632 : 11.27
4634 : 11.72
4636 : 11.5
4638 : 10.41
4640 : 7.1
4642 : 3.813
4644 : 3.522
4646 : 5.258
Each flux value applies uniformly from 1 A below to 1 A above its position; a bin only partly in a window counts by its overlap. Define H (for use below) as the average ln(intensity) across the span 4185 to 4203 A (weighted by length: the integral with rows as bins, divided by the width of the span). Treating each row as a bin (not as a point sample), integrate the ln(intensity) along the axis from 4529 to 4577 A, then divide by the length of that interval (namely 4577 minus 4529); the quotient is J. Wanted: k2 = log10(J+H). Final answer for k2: 0.646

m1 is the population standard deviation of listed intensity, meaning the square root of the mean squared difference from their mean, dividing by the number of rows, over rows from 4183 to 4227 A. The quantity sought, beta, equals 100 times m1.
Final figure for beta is 170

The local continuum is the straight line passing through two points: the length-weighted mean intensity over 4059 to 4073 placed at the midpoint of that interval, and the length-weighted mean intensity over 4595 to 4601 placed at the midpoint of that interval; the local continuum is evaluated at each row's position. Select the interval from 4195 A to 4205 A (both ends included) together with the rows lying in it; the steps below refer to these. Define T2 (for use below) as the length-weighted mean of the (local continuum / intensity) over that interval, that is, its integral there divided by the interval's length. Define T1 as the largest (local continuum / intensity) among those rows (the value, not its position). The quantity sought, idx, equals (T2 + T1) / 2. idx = 1.0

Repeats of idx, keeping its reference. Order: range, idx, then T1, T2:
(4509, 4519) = 0.5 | 0.6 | 0.5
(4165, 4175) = 1.2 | 1.3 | 1.1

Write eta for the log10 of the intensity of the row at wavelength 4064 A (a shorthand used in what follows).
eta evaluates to 1.09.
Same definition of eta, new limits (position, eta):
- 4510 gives 0.98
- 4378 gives 1.05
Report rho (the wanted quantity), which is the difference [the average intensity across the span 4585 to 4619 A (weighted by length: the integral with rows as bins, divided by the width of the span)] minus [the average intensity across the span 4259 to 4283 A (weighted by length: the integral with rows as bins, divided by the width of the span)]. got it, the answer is -3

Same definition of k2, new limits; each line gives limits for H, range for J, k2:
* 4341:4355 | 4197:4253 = 0.658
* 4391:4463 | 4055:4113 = 0.654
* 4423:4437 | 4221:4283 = 0.662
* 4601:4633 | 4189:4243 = 0.638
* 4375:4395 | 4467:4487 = 0.646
